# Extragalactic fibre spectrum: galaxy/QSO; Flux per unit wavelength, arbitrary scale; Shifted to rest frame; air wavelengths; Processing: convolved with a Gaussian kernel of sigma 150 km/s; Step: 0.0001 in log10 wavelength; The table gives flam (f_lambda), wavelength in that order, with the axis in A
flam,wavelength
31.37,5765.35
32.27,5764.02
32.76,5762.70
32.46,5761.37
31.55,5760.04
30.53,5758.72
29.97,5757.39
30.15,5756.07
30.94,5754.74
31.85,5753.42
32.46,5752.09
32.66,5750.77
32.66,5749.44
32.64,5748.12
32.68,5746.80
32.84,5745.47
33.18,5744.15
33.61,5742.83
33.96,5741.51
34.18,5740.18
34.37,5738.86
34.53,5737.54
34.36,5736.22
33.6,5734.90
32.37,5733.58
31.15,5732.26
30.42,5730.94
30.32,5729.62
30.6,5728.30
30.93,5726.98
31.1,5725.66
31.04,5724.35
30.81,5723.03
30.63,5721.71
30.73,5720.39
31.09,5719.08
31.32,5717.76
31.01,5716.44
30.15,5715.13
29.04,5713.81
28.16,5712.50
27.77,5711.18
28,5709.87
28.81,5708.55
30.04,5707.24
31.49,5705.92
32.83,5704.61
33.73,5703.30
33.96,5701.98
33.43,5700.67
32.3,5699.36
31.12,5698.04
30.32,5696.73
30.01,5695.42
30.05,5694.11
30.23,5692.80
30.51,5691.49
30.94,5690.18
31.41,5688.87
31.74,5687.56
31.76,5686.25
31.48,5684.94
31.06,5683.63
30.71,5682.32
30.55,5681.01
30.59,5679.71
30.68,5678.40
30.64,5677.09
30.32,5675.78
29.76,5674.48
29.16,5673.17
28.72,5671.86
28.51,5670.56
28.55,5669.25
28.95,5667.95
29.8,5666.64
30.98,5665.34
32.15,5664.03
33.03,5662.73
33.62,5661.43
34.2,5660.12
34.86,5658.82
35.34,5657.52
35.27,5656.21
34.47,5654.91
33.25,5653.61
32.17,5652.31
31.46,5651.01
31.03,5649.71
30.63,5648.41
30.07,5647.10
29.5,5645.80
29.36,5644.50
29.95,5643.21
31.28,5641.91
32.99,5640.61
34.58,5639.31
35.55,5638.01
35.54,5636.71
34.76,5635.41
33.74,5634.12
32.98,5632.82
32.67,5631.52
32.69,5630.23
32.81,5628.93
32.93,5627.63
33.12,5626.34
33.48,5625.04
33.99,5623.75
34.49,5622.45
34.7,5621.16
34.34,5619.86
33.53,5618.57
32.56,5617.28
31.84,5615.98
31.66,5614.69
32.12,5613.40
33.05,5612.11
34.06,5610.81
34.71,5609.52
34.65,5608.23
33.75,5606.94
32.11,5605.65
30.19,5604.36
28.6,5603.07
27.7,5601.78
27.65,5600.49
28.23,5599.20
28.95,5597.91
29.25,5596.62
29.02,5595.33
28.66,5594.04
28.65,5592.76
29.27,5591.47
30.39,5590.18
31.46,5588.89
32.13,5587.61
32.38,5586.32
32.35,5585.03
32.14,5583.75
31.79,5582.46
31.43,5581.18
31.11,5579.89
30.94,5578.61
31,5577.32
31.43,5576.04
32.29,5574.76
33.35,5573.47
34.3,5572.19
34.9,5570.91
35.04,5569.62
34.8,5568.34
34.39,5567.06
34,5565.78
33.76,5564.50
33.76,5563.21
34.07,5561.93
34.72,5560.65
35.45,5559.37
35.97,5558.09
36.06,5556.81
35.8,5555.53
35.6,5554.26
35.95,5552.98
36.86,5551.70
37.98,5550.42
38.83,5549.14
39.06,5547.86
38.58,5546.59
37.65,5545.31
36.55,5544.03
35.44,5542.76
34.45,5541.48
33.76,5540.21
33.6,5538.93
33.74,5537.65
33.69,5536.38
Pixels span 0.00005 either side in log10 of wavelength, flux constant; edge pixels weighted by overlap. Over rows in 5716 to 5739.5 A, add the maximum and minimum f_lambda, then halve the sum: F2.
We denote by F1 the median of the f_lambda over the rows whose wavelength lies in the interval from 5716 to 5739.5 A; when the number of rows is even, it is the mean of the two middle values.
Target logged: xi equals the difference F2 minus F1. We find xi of 1.4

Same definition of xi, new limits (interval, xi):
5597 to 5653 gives -1.1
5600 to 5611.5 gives -0.9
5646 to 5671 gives -0.2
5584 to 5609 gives 1.9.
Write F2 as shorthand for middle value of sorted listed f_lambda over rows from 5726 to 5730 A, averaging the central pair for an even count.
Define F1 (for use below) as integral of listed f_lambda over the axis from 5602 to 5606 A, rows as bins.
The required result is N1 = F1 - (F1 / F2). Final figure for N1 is 116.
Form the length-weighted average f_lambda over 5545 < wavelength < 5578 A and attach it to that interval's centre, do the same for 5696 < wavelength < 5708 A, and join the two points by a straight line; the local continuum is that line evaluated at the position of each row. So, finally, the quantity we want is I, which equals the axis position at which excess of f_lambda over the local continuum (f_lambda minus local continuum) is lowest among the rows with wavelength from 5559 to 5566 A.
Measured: 5563.21 A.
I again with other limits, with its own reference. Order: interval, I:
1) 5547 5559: 5554.26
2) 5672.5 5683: 5673.17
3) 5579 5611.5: 5600.49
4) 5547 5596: 5592.76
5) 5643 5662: 5644.50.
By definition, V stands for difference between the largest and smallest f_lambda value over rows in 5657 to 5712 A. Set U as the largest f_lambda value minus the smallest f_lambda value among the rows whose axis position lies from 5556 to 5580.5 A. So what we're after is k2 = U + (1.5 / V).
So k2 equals 5.3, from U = 5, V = 8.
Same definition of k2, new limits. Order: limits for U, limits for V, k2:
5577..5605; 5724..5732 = 6.7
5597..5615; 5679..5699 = 7.9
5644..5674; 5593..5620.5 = 7.0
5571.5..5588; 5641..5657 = 3.6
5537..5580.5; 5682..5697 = 9.0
